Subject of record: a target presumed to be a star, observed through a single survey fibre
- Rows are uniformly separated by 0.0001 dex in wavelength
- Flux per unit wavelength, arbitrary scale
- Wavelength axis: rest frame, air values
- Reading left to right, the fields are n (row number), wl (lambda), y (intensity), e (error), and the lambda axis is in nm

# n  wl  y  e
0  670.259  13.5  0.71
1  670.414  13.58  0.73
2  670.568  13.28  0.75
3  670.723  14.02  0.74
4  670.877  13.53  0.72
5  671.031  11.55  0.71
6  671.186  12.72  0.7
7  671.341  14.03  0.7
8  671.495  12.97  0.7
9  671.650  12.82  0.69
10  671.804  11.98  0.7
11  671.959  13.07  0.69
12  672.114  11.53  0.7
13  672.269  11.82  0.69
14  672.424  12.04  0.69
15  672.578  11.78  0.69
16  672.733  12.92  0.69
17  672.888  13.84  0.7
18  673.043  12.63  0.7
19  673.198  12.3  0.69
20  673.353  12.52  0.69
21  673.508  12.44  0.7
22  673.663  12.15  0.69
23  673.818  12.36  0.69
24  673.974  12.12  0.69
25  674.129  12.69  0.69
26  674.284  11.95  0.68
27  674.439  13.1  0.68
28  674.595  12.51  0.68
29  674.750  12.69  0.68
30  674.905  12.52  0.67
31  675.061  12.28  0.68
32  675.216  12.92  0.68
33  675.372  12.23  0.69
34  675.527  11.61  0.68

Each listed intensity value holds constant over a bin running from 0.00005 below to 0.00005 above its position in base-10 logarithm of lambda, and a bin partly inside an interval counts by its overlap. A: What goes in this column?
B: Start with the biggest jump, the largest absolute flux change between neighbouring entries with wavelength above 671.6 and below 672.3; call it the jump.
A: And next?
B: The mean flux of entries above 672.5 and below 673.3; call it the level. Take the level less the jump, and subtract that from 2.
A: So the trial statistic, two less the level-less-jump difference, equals -9.2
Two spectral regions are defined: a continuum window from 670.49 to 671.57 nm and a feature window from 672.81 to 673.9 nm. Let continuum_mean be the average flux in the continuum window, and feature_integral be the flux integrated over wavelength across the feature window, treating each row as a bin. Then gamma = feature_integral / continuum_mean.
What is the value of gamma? 1.0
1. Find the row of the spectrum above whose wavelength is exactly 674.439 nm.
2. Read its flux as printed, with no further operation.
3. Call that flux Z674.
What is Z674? 13.1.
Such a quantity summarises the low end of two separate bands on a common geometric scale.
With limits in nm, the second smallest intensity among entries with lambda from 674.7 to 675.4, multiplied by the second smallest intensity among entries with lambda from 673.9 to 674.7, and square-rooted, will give 12.2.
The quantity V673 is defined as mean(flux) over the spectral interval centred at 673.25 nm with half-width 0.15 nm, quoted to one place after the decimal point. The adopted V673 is 12.4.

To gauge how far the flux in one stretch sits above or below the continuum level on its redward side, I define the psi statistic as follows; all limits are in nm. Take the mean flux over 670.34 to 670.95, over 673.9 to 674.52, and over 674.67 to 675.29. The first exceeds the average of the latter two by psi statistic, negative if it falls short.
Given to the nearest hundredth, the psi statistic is 1.07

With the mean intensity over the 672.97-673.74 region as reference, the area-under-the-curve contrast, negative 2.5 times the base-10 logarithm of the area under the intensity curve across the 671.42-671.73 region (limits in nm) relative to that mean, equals 1.2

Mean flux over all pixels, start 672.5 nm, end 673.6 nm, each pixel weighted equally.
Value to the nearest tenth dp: 12.6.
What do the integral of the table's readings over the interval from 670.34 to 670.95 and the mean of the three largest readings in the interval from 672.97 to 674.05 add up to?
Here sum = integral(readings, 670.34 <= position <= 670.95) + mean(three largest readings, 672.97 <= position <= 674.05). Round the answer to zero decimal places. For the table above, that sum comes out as 21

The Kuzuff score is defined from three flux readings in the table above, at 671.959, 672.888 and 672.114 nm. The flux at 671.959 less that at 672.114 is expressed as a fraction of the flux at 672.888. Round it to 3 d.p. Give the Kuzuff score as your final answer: 0.111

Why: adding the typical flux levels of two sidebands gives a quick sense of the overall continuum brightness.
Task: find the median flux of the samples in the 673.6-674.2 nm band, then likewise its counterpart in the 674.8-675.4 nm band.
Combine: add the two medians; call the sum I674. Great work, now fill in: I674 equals 24.7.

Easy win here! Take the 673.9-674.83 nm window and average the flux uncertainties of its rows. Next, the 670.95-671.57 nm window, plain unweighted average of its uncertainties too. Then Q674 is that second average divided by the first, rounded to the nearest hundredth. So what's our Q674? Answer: 1.03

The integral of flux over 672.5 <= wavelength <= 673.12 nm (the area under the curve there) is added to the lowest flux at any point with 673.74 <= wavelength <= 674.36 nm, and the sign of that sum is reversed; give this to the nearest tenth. -19.9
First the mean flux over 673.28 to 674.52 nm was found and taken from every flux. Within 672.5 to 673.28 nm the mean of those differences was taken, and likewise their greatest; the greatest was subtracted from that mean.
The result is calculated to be -1.1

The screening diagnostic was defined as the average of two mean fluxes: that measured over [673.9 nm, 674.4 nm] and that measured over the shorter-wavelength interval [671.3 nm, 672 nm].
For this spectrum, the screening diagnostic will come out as 12.6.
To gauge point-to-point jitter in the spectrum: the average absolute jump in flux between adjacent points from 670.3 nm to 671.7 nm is 0.90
